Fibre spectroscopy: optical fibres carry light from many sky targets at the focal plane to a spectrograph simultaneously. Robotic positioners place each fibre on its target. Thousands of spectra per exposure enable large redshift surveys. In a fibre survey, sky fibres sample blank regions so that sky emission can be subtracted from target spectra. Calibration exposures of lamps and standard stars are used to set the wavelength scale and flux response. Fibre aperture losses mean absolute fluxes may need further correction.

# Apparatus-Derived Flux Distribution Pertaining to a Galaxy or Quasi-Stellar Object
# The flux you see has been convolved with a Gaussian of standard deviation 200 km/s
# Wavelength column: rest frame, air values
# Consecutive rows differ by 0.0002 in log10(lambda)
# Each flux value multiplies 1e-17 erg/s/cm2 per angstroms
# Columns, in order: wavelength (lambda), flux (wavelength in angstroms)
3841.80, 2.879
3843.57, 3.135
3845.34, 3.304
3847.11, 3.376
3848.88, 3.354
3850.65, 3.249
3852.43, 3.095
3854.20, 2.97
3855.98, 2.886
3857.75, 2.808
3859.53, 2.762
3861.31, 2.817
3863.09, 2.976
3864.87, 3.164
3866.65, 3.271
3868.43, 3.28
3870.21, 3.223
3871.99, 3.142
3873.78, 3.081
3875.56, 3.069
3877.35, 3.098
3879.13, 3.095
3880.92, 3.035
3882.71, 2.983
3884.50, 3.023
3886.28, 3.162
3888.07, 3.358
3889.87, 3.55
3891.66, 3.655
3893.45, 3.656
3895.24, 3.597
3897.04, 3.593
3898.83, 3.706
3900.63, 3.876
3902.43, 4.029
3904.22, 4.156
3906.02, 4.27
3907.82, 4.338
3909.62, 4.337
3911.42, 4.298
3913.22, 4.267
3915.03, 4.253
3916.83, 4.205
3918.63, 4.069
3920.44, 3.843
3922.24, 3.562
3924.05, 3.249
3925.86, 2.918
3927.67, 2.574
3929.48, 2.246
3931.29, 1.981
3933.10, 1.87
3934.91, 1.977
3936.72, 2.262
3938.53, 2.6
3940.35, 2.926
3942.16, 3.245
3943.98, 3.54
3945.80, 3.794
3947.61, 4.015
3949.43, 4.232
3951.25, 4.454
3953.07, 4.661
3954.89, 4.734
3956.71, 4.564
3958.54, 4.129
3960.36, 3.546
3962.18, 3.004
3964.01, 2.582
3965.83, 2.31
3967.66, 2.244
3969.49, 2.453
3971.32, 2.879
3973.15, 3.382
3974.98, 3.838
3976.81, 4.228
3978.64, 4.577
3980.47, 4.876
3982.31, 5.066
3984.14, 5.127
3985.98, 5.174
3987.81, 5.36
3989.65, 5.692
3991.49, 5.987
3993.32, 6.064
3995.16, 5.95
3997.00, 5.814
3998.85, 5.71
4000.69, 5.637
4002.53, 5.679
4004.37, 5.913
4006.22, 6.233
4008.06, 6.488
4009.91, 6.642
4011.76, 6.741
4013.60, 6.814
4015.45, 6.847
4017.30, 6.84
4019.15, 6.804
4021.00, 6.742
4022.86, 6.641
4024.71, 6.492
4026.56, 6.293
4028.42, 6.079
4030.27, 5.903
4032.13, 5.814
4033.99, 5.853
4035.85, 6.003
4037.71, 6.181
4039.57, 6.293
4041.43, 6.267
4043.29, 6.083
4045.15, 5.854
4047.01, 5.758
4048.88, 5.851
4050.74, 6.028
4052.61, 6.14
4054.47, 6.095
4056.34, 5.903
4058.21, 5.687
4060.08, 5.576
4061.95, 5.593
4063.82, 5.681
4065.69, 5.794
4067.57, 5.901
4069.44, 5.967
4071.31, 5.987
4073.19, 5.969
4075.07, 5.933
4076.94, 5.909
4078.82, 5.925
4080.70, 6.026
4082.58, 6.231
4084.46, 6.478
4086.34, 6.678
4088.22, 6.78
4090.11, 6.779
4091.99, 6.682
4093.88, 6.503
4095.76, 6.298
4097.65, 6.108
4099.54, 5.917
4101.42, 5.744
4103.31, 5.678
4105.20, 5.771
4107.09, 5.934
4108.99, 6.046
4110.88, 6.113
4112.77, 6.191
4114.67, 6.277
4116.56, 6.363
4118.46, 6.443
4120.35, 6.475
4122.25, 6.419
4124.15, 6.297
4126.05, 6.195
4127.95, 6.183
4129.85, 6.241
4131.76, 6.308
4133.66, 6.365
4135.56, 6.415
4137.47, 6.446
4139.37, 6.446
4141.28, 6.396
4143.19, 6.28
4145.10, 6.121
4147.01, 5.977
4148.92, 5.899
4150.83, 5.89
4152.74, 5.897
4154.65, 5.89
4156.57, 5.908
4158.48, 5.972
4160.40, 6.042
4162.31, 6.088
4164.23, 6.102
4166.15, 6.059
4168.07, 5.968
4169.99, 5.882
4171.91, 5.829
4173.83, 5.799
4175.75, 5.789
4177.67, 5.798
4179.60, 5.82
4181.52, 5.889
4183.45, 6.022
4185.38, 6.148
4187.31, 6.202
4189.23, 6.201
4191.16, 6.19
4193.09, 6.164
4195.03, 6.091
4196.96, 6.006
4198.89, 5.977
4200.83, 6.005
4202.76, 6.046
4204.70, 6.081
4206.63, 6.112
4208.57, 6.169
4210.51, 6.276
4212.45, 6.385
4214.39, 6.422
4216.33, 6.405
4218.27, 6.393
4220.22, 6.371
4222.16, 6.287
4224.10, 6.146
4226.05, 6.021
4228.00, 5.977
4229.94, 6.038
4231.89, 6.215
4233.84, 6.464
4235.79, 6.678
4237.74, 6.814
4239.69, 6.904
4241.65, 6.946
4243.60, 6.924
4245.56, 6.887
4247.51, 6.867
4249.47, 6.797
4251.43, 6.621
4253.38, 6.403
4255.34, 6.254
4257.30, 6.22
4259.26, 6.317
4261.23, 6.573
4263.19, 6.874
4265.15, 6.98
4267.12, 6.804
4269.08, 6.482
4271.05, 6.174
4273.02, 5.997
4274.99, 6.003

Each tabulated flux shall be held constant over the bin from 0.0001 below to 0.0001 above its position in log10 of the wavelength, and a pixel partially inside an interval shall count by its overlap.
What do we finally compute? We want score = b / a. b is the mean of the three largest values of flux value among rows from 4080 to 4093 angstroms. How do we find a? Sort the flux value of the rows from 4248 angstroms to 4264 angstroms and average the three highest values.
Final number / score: 1.0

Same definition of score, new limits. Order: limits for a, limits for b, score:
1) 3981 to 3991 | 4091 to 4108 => 1.2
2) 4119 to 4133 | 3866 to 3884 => 0.5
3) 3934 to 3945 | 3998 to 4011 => 2.0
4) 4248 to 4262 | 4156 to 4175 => 0.9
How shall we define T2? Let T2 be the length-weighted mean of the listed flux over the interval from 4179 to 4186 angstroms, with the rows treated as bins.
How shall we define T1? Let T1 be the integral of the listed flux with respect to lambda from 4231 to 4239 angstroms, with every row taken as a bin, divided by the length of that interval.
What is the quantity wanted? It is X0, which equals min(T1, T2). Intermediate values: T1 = 6.6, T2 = 5.97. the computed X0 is 6.0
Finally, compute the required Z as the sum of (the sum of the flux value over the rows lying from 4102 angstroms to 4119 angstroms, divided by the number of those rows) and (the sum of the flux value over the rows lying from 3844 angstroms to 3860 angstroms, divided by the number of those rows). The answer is 9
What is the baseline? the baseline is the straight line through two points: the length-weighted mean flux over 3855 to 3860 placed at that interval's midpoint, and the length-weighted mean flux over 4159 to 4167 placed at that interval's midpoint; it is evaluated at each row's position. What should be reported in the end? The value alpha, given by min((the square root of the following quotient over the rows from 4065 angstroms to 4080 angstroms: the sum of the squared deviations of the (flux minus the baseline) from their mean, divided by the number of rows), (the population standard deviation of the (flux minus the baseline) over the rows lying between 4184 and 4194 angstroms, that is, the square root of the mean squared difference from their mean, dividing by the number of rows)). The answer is 0.03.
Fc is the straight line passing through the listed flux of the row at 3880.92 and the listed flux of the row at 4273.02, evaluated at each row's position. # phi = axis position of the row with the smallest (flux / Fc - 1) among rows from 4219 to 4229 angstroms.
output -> 4228.00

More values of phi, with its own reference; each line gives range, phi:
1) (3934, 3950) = 3934.91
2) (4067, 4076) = 4075.07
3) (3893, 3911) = 3897.04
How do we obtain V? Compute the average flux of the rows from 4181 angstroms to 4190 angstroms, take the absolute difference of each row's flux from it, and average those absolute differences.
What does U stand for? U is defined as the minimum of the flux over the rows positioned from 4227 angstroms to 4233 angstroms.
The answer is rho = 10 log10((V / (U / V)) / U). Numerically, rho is -35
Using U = 5.977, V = 0.11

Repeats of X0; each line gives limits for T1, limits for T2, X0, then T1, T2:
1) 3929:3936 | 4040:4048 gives 2.0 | 2.0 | 6.01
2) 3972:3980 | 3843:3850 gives 3.3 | 4.0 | 3.30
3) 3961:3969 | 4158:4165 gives 2.6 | 2.6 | 6.05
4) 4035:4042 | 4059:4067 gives 5.7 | 6.2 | 5.67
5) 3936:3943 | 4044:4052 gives 2.8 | 2.8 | 5.89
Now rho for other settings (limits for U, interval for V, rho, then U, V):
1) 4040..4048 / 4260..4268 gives -34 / 5.758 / 0.12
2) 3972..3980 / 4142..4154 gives -29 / 3.382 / 0.13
